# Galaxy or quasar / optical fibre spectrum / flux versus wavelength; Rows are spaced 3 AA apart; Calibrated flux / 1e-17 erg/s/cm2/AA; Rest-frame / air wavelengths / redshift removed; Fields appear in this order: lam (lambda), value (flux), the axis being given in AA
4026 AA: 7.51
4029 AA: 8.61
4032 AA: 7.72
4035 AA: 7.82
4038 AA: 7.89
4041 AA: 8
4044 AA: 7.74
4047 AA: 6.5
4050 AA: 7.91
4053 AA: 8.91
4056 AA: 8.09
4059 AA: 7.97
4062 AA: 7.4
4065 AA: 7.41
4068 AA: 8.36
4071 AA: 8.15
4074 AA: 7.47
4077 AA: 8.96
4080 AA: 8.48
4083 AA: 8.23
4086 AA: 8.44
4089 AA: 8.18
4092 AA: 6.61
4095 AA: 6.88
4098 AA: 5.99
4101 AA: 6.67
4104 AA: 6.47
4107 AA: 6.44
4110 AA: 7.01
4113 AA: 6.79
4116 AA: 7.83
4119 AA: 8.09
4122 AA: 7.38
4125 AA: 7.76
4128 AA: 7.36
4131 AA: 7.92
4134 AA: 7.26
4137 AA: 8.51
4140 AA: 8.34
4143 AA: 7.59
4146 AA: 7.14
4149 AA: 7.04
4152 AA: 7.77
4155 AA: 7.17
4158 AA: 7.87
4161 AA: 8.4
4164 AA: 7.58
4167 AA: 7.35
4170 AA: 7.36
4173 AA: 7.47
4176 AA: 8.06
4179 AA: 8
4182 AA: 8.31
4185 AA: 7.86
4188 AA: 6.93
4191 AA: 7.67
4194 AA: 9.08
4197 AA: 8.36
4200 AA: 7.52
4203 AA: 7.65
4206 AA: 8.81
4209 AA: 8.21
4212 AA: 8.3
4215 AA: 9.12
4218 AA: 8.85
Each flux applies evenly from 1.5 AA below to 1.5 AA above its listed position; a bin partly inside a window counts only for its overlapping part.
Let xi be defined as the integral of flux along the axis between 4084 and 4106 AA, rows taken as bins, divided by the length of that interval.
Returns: 7.0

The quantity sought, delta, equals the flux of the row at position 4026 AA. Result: 7.51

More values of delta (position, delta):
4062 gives 7.4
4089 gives 8.18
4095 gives 6.88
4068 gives 8.36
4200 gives 7.52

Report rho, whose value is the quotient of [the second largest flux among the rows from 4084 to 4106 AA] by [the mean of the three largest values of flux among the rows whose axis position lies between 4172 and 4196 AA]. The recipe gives 0.96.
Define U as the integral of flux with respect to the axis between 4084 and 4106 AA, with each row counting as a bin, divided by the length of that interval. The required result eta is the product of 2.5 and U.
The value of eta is 17.6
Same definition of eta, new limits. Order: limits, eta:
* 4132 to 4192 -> 19.2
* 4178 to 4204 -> 19.8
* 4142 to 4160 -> 18.6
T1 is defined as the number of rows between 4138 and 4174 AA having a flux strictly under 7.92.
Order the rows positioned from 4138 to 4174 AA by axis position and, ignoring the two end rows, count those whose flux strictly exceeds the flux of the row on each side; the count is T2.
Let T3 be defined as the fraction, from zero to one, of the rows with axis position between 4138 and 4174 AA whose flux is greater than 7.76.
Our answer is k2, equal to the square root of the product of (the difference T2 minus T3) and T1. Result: 4.08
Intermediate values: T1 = 10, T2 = 2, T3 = 0.33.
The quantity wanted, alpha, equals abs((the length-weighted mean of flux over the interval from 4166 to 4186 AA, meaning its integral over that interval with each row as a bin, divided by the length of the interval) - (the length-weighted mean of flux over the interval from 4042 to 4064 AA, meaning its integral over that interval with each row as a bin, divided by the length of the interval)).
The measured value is 0.00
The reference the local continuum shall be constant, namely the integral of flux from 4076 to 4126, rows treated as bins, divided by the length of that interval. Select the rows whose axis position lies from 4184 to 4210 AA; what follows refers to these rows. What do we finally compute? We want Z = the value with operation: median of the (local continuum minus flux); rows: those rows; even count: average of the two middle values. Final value -0.45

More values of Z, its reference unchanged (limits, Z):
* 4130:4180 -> -0.18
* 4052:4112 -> -0.31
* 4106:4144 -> -0.18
